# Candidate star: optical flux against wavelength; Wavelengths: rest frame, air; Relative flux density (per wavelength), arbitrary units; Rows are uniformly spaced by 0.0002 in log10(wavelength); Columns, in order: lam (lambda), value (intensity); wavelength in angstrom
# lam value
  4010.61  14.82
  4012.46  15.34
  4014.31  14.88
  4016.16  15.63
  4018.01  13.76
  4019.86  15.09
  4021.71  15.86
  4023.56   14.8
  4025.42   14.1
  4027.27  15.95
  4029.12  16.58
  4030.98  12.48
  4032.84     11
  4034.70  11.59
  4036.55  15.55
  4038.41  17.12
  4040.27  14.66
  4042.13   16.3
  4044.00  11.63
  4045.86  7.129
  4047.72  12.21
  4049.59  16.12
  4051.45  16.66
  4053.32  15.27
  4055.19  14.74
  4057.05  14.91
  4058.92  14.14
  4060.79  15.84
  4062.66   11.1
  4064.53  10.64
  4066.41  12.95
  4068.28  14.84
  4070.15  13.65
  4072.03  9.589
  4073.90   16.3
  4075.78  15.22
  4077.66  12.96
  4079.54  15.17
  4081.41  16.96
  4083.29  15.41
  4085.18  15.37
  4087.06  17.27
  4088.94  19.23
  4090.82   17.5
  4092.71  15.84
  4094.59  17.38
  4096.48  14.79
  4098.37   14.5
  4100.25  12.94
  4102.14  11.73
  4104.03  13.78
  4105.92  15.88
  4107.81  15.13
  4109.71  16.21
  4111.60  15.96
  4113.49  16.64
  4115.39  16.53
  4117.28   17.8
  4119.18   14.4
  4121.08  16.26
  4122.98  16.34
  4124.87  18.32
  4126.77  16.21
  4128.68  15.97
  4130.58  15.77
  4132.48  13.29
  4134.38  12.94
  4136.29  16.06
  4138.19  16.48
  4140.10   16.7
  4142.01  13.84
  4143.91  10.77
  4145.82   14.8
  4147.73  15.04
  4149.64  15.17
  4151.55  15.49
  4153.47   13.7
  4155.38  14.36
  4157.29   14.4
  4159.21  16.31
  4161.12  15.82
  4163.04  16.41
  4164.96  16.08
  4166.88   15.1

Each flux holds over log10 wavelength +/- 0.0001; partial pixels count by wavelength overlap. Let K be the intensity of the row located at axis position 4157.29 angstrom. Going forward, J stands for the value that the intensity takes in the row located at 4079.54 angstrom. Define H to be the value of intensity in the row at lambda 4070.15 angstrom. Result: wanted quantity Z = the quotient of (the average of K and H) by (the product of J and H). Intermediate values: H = 13.65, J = 15.17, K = 14.4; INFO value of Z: 0.068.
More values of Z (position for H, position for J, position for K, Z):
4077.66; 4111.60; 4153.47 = 0.064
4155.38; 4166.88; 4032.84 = 0.058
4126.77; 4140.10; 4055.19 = 0.057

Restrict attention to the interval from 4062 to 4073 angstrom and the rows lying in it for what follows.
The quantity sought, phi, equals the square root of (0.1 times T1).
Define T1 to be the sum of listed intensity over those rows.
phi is 2.70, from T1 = 73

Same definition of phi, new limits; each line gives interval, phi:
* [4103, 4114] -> 3.06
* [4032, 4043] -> 2.94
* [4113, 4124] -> 3.13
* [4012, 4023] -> 3.01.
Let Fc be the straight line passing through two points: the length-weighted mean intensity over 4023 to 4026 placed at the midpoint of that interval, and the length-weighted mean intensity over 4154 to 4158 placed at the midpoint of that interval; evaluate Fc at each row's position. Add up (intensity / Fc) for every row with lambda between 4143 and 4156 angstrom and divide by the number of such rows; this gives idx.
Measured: 0.99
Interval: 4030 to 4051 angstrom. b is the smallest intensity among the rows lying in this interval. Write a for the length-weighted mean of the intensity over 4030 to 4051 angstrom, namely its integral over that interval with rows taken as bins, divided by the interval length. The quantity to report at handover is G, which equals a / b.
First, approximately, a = 13.3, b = 7.129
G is 1.87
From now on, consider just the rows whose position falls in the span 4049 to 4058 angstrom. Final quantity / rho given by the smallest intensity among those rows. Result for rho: 14.74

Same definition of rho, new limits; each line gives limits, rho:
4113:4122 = 14.4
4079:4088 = 15.17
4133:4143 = 12.94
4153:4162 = 13.7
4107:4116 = 15.13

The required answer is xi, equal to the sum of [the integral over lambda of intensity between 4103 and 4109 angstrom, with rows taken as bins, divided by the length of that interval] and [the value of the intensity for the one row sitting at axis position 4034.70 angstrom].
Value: 26.5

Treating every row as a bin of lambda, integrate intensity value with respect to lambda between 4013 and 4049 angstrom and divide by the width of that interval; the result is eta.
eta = 14.0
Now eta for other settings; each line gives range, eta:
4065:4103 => 14.9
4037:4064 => 14.1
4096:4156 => 15.1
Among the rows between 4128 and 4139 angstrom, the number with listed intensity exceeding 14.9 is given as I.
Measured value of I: 4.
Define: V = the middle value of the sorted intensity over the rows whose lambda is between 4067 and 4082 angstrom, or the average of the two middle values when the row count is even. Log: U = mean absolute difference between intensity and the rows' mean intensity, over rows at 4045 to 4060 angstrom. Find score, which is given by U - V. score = -12.9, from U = 2.1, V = 15.0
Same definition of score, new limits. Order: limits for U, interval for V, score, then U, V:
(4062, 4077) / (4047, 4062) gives -13.1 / 2.0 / 15.1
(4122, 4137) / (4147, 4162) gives -13.9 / 1.2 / 15.1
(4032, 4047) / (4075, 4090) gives -12.6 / 2.8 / 15.4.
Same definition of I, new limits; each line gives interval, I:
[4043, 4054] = 3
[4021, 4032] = 3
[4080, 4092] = 6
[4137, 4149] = 3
